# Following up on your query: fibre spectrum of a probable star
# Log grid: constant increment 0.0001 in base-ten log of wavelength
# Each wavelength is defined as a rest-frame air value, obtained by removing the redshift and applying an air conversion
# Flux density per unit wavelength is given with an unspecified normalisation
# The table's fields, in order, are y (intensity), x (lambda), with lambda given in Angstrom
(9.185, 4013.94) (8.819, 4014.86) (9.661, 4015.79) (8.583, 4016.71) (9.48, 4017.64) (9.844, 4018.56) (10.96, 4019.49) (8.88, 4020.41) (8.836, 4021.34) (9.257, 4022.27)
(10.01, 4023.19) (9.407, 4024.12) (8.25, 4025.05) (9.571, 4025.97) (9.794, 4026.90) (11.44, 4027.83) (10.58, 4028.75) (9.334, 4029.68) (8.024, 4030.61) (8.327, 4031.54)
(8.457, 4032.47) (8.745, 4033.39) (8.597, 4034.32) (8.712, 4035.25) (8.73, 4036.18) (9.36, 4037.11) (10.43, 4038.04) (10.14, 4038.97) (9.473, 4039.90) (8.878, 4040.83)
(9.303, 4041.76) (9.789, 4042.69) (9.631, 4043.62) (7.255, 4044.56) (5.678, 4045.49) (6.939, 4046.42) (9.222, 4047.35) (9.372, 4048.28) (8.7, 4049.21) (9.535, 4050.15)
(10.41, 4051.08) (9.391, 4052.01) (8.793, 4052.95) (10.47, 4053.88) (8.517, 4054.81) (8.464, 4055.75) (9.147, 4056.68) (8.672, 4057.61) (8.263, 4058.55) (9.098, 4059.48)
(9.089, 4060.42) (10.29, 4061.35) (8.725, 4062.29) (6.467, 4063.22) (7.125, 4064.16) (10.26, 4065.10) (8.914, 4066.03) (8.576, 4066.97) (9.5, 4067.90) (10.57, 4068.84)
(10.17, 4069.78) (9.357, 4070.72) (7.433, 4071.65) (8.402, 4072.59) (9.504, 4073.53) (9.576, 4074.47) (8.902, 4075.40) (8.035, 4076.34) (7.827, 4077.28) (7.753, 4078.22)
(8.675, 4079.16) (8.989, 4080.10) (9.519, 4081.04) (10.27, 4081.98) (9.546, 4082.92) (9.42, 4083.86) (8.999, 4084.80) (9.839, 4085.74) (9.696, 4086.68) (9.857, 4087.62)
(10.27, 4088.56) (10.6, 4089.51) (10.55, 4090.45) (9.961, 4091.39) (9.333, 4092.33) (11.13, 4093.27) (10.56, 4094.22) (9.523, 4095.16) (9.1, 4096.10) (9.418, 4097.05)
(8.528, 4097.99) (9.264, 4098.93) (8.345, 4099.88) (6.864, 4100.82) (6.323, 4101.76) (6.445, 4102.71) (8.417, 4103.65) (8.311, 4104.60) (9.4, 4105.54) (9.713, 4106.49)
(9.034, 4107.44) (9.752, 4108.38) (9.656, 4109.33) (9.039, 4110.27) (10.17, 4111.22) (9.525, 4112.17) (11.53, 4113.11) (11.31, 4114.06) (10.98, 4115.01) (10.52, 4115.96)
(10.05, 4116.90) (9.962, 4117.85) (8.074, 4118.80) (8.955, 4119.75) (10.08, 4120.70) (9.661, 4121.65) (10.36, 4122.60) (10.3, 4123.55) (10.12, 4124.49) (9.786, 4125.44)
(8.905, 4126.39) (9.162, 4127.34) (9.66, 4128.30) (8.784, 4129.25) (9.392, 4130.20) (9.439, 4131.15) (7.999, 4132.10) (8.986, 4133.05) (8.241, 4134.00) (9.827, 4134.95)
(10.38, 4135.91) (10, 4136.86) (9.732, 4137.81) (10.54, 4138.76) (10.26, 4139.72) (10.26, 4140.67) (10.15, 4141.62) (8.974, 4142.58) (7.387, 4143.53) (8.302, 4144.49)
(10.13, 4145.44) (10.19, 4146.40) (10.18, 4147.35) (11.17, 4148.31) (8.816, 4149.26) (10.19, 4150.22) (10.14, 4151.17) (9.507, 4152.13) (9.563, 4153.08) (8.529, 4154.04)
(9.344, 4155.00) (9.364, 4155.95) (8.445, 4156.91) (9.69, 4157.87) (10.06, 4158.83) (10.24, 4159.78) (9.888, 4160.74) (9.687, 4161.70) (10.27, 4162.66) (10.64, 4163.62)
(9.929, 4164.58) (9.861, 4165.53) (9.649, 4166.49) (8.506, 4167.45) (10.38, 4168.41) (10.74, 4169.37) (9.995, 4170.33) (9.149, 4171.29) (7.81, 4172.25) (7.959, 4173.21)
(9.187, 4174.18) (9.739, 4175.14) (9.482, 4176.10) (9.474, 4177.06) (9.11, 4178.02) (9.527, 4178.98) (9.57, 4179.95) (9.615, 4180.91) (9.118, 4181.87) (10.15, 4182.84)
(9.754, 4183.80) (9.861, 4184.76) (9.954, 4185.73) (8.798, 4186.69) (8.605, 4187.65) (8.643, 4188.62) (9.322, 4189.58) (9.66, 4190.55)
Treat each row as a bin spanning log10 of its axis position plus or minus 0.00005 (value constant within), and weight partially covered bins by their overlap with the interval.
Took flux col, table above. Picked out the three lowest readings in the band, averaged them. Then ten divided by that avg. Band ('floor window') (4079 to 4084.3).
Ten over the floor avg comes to 1.108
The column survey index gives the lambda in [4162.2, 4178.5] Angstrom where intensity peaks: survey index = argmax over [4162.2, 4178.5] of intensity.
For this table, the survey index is 4169.37 Angstrom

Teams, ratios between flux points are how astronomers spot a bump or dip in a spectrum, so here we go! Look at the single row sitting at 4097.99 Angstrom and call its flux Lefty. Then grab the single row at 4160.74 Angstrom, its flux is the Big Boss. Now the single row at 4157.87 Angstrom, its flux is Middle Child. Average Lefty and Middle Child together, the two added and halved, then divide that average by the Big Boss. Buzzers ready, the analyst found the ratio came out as 0.92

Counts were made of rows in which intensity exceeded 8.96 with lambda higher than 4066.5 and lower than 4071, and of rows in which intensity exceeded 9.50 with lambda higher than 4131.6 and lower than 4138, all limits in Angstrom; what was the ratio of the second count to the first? 1.0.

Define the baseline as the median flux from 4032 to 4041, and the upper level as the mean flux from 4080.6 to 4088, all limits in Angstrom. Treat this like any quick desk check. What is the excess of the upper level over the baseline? 0.83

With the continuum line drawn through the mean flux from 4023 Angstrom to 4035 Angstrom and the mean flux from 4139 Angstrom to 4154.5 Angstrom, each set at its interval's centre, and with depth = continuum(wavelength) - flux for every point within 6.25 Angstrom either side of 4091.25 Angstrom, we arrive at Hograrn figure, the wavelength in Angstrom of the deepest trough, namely 4096.10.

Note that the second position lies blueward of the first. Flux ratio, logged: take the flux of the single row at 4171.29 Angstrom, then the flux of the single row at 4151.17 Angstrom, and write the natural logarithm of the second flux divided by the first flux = 0.10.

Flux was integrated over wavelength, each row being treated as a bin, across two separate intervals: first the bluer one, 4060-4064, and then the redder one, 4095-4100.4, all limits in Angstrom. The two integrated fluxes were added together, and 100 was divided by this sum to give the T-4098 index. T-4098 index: 1.2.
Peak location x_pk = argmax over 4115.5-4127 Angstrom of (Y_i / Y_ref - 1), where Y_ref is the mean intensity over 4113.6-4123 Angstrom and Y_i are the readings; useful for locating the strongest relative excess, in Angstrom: 4115.96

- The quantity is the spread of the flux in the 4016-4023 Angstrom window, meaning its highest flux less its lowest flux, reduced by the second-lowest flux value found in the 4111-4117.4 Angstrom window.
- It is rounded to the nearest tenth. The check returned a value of -7.7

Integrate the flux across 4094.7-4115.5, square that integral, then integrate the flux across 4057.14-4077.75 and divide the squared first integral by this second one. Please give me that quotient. 197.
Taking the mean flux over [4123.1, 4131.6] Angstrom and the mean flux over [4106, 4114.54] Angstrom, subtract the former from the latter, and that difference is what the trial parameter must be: 0.46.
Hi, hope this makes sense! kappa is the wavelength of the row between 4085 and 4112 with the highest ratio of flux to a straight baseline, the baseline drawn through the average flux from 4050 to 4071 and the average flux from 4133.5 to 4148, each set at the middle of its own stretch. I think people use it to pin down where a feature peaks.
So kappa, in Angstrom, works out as 4093.27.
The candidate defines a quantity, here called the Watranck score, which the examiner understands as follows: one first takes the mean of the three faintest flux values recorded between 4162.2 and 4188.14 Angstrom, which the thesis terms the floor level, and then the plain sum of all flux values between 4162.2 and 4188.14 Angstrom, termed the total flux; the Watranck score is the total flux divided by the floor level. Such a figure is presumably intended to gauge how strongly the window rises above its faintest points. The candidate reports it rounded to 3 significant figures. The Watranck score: 31.7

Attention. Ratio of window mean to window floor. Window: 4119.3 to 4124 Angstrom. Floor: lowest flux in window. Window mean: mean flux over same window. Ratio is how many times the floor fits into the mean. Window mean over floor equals 1.10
